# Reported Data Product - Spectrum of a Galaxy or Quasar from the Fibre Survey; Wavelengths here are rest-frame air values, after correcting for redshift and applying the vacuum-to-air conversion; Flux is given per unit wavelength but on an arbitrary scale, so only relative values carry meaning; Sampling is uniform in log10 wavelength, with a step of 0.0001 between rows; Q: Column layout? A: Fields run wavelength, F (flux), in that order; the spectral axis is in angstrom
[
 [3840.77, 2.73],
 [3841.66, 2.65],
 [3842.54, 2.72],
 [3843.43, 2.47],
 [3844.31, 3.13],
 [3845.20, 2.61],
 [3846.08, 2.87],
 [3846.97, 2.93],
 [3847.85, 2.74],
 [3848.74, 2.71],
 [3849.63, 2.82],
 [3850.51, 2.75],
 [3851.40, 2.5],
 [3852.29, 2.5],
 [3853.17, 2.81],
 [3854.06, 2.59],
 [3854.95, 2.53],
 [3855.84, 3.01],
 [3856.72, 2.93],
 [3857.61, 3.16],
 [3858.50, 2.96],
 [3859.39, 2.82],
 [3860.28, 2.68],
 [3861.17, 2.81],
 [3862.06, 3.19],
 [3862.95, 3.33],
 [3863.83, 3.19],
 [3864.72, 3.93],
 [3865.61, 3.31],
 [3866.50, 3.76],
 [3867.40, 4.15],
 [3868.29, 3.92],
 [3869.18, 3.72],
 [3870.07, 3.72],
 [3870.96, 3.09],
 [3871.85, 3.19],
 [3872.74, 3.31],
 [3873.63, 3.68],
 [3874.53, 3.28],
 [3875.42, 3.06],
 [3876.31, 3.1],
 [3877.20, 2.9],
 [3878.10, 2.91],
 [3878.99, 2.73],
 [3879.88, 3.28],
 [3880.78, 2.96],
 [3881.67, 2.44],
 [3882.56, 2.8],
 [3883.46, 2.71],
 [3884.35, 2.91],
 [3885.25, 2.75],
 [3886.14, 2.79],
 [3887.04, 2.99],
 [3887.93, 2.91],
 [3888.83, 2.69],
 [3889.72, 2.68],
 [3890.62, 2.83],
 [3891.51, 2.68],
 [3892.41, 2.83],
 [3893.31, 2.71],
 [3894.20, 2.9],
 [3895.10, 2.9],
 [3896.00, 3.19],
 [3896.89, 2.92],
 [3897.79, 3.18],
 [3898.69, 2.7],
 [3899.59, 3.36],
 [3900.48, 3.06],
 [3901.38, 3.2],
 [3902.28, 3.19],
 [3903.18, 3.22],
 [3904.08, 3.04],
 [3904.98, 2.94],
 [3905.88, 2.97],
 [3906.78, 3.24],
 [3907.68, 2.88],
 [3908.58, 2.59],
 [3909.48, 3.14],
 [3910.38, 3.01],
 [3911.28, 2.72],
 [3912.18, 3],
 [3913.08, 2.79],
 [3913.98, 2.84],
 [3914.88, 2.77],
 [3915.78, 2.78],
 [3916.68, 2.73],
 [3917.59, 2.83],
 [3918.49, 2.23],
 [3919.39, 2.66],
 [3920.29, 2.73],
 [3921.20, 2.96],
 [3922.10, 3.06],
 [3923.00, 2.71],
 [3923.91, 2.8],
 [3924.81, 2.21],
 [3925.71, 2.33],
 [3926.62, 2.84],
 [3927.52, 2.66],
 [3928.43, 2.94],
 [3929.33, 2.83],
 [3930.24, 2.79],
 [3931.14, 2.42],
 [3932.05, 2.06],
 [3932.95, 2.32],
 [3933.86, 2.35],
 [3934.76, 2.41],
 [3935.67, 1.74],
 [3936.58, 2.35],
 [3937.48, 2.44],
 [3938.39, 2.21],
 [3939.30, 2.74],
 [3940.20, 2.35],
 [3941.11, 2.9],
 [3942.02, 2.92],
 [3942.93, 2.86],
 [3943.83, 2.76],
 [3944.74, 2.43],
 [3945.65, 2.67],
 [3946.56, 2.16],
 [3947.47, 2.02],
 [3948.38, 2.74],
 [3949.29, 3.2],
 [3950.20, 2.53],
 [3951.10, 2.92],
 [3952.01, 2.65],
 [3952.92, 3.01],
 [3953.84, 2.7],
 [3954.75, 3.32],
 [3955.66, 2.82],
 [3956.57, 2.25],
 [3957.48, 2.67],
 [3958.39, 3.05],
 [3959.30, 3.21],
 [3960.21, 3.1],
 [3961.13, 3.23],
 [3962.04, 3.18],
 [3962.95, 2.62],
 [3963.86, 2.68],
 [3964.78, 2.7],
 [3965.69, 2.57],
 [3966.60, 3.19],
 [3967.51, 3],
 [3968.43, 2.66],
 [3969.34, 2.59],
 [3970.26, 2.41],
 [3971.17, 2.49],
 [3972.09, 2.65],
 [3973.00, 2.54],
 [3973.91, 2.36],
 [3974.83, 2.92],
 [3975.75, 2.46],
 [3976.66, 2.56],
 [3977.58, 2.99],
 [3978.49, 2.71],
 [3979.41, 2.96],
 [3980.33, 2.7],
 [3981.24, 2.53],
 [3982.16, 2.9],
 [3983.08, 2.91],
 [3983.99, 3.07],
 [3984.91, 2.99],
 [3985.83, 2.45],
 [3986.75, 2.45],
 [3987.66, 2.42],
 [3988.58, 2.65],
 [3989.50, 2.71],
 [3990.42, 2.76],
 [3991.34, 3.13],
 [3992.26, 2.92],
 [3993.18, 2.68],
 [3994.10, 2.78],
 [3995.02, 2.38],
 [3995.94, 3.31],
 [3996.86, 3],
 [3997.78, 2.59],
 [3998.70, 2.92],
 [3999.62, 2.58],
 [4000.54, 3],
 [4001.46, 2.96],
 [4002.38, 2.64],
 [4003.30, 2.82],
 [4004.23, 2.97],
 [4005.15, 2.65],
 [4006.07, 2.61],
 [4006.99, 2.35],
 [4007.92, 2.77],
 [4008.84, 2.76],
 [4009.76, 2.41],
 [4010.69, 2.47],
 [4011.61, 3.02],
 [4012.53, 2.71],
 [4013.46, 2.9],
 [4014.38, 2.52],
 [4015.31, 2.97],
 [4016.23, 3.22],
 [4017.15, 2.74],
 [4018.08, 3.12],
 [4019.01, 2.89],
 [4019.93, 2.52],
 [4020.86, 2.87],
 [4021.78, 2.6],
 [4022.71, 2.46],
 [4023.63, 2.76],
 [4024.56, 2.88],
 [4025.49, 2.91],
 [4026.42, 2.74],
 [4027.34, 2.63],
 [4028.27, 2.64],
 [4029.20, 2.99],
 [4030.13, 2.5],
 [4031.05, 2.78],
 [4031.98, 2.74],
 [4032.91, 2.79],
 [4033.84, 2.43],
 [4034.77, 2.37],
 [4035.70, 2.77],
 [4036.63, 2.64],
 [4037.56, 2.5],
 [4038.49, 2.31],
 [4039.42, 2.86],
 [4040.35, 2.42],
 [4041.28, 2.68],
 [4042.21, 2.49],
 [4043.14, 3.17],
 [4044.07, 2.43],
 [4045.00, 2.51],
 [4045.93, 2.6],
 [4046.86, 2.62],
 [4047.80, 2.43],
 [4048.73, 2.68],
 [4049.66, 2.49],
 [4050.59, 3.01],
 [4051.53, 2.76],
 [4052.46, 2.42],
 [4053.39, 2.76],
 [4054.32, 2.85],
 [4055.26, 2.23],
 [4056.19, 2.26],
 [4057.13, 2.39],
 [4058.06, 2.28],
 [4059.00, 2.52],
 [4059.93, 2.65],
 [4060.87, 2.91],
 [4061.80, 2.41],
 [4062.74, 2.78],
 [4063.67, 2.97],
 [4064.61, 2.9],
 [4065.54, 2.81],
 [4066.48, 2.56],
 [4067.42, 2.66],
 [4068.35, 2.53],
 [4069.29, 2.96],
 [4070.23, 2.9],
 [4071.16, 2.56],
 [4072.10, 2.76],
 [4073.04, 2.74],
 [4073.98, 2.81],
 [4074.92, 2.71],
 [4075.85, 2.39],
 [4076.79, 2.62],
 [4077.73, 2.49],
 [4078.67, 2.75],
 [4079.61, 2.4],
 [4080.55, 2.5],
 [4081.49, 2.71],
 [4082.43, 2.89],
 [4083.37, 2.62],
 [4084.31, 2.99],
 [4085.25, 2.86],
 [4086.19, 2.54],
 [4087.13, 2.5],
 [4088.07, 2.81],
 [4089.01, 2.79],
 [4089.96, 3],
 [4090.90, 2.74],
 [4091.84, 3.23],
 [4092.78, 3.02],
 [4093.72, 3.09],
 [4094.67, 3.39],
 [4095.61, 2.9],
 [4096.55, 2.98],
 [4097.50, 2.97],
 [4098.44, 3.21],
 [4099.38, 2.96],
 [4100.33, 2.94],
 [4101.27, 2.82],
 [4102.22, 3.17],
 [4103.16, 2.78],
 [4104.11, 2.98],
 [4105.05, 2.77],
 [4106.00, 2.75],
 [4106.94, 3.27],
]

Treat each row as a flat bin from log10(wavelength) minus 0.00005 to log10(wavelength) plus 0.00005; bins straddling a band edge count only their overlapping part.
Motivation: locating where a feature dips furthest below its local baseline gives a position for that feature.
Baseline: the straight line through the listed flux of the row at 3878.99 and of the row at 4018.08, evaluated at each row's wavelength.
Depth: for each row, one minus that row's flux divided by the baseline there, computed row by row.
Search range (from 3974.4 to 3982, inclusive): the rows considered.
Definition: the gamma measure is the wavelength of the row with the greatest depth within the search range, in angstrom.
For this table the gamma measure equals 3975.75 angstrom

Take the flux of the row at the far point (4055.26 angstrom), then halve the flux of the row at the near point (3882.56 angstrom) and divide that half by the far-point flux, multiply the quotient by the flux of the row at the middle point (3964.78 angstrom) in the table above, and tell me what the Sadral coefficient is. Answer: 1.70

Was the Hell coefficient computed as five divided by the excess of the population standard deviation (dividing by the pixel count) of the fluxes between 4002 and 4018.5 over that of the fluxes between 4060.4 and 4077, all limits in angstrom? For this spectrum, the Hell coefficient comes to 81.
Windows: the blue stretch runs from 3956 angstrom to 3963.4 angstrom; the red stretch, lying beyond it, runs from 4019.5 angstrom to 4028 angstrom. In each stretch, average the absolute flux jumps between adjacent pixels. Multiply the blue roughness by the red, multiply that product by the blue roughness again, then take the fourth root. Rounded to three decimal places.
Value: 0.334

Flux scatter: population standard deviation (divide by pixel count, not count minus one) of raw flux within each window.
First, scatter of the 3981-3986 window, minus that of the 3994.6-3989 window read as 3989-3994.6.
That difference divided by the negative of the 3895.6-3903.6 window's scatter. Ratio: -0.43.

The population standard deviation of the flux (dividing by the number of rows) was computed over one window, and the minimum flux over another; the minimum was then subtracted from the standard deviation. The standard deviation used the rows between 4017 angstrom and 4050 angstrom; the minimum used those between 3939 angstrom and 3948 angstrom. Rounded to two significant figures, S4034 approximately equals -1.8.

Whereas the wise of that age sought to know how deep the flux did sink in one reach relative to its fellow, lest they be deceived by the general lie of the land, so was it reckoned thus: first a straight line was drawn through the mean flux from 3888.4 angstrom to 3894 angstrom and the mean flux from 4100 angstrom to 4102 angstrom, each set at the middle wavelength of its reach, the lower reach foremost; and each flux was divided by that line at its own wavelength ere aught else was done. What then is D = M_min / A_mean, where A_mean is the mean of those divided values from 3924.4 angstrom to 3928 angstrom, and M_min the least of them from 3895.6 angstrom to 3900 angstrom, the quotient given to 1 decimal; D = 1.1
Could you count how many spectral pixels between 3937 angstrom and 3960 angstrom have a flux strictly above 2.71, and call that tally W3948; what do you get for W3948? 13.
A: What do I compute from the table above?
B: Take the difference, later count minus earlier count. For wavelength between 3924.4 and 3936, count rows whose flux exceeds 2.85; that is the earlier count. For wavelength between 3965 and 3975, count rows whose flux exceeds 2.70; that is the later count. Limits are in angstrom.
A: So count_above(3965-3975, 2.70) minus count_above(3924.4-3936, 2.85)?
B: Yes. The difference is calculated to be 2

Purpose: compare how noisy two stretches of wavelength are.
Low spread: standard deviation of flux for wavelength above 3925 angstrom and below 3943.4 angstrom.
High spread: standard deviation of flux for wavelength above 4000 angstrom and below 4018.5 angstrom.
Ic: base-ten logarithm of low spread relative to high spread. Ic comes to 0.14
